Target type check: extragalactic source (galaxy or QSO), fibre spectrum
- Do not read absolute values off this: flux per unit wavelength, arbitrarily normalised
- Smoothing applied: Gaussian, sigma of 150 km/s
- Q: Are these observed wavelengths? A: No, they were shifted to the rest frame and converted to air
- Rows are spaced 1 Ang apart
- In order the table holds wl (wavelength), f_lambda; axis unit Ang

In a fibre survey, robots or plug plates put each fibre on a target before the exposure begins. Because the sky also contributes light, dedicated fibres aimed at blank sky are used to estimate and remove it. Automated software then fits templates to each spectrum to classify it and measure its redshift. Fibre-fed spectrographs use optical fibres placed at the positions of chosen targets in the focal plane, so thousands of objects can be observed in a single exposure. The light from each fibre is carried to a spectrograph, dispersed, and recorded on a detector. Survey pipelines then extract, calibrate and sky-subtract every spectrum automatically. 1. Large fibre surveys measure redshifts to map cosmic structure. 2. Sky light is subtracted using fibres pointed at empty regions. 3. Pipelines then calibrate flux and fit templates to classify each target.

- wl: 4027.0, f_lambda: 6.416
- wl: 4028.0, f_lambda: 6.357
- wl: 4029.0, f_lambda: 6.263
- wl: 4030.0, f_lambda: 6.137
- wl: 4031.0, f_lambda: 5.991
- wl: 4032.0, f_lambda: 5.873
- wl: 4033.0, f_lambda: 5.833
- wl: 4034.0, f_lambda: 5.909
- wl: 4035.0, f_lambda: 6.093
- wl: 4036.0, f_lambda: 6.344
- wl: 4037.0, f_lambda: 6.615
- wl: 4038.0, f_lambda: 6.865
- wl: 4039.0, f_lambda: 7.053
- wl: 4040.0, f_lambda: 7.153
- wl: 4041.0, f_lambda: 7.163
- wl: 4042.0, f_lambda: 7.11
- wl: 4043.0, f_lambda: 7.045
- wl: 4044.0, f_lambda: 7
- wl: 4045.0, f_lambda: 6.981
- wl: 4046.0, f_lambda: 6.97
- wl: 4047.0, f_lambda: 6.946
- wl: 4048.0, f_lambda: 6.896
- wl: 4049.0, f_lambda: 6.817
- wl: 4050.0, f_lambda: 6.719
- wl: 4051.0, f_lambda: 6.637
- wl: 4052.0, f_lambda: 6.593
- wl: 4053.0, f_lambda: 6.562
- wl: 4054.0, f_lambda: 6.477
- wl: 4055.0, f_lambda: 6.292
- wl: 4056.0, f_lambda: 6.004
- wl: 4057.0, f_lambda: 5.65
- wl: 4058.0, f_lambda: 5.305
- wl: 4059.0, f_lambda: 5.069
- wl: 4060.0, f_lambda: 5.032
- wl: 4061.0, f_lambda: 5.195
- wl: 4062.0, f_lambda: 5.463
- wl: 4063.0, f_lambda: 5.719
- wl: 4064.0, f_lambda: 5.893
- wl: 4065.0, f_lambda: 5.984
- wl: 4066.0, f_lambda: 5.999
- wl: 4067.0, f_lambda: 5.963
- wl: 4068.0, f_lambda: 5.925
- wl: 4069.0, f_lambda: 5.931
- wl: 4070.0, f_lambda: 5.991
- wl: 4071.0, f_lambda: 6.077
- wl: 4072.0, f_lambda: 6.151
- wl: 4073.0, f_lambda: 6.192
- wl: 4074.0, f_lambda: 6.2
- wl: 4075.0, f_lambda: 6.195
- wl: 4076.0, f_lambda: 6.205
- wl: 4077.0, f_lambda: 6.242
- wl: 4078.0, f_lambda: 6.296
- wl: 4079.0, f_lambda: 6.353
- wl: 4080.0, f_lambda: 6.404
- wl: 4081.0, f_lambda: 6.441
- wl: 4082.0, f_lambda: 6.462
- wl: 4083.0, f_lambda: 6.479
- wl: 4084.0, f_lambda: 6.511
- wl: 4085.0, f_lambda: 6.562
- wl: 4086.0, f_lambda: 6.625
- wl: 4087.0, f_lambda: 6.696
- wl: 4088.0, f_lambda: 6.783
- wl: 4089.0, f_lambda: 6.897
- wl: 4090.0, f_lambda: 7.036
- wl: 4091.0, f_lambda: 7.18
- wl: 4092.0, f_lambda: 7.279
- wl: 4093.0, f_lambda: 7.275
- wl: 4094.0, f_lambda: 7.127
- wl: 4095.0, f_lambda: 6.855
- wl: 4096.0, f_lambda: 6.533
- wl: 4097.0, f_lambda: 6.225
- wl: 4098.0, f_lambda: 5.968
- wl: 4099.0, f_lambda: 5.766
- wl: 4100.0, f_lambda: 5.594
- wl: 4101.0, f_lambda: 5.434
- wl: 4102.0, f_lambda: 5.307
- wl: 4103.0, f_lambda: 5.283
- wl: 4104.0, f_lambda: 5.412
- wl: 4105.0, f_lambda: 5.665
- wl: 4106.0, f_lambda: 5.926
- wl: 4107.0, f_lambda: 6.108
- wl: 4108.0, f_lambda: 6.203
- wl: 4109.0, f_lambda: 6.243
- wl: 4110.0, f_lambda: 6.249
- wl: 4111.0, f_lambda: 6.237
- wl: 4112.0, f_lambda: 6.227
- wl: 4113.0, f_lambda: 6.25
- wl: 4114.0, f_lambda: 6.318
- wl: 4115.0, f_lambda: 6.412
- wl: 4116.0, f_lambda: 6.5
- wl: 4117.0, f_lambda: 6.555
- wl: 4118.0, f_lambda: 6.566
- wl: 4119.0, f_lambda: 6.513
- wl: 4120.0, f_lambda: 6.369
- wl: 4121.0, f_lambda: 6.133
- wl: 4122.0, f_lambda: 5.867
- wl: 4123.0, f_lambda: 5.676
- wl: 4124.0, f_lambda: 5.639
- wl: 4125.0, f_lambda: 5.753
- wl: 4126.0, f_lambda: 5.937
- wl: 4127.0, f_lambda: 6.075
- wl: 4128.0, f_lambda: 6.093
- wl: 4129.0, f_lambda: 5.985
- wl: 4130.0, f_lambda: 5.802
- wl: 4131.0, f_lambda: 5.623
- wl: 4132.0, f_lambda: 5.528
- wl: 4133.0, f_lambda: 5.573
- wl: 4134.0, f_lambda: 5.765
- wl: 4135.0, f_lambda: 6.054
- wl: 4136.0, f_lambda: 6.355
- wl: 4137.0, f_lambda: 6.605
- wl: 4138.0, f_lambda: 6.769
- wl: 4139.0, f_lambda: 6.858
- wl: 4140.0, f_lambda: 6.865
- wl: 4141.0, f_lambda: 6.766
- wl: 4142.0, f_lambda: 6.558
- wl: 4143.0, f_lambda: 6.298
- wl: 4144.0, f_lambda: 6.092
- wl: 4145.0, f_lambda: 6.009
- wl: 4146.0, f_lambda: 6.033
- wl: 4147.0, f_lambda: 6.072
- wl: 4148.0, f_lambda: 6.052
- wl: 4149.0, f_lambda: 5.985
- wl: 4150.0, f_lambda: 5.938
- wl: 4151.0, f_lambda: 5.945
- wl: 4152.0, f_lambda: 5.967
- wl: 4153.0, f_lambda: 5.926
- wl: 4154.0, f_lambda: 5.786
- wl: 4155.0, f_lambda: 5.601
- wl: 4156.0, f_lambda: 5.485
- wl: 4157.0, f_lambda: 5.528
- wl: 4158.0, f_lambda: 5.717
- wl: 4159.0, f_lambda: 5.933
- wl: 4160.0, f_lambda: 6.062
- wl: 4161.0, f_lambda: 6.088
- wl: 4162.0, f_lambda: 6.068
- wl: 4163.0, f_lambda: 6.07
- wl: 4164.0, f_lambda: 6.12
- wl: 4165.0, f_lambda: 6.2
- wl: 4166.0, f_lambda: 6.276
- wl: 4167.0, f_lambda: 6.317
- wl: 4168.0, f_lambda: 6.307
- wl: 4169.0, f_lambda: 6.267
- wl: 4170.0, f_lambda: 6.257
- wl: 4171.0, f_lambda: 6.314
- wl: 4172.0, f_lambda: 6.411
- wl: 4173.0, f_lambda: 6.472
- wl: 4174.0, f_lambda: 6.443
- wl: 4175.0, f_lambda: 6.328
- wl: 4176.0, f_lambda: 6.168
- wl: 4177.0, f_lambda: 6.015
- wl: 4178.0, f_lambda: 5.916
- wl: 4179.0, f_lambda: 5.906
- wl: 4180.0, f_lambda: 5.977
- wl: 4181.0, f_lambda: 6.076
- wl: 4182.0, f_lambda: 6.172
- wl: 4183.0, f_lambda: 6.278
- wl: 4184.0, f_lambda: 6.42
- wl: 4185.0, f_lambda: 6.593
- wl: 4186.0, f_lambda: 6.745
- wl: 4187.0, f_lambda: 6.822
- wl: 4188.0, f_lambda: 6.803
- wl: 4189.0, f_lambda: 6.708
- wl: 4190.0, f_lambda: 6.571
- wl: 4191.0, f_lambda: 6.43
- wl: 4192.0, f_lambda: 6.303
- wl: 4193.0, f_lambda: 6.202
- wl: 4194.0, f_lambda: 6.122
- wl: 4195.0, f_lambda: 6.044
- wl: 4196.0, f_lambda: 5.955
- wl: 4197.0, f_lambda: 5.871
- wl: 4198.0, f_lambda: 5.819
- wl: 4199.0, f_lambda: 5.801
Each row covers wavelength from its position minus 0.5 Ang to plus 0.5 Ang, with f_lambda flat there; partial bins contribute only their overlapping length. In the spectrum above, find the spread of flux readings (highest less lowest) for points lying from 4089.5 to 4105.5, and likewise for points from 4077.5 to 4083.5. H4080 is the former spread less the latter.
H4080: 1.8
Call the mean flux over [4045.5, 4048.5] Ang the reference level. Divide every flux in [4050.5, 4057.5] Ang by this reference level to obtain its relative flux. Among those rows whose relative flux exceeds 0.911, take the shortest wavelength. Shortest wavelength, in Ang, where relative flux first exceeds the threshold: 4051.0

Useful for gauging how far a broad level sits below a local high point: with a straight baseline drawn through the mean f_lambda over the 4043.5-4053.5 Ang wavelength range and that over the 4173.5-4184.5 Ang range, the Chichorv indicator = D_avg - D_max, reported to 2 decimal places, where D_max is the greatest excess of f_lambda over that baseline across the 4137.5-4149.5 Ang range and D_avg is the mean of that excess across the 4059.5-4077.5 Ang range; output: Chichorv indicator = -1.32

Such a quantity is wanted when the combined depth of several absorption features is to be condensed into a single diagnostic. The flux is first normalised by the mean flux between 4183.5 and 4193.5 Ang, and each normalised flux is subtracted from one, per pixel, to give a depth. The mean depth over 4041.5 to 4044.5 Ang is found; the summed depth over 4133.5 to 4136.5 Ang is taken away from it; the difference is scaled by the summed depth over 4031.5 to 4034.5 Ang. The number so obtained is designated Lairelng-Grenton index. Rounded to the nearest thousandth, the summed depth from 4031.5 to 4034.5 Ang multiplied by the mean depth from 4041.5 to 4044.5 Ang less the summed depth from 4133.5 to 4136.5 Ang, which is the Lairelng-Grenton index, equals -0.096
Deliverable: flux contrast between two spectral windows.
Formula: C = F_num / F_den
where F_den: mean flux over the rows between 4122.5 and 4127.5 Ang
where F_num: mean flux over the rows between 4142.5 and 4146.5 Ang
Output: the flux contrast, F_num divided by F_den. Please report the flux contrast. 1.05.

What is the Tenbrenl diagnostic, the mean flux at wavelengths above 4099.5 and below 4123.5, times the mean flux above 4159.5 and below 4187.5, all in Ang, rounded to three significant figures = 37.8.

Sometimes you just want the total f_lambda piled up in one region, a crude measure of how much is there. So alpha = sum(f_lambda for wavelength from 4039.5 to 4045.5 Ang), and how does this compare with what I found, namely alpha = 42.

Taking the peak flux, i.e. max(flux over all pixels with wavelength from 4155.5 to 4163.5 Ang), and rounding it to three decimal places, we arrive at 6.088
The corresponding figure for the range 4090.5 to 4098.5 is 7.279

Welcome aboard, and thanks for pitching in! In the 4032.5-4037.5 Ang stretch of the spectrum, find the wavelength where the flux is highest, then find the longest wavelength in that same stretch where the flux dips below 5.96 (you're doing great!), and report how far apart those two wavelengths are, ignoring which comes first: 3 Ang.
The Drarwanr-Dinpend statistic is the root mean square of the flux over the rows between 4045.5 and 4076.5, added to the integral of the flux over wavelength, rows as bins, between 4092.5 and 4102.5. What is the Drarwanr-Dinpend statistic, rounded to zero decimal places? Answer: 68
